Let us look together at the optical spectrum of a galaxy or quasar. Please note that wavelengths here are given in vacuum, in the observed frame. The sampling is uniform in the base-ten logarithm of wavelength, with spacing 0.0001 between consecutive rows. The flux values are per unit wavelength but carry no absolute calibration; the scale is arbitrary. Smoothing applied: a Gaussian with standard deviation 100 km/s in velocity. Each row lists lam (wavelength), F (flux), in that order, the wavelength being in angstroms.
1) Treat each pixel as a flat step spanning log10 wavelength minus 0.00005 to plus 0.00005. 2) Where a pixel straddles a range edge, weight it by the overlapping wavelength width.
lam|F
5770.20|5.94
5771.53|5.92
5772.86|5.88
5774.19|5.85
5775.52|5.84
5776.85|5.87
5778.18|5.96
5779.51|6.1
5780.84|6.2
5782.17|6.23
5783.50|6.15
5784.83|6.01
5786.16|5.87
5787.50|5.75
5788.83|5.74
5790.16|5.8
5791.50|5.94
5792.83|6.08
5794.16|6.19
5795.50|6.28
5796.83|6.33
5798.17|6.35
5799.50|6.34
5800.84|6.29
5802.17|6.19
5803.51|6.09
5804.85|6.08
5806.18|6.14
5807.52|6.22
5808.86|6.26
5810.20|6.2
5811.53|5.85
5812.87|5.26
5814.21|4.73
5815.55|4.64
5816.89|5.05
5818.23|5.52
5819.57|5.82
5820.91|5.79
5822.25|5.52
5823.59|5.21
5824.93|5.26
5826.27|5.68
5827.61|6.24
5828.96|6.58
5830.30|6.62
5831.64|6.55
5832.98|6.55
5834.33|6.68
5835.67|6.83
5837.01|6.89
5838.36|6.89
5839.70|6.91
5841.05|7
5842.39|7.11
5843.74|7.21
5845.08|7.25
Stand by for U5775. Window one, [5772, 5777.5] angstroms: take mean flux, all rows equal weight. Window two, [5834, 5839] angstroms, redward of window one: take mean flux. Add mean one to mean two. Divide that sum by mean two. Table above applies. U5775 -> 1.86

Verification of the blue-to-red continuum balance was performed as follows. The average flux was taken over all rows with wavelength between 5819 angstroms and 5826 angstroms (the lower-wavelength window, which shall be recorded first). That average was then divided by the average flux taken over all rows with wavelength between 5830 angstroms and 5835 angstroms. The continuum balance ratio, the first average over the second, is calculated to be 0.84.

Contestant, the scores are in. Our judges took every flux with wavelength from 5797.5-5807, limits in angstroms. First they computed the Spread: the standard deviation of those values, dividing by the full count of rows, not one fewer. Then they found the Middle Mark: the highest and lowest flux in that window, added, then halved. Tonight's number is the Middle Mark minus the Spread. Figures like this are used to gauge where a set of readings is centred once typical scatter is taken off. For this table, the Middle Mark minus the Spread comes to 6.11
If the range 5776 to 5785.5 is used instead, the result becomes 5.93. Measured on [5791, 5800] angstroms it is 6.00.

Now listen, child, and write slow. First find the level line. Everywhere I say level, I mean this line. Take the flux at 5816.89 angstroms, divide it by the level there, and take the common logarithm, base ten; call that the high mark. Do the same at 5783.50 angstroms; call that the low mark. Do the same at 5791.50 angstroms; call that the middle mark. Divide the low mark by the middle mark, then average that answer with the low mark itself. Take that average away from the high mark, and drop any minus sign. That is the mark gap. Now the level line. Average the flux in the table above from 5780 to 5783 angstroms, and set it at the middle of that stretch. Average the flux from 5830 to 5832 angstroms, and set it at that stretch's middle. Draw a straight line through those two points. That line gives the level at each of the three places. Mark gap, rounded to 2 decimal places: 0.22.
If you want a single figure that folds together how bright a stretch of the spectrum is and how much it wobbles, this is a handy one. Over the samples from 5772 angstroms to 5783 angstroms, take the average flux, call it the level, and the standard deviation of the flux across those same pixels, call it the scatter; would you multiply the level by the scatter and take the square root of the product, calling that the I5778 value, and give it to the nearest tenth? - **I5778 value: 1.0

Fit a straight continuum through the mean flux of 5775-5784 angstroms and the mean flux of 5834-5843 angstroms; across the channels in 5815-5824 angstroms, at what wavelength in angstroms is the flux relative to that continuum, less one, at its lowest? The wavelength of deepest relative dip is 5815.55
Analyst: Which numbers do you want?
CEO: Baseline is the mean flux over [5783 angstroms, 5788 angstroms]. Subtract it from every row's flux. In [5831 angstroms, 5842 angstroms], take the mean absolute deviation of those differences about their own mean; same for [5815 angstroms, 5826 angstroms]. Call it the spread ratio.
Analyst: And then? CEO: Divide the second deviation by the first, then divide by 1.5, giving 1.4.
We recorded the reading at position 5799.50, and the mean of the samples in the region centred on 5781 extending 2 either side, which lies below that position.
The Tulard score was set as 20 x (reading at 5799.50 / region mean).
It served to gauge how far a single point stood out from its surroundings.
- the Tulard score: 20.5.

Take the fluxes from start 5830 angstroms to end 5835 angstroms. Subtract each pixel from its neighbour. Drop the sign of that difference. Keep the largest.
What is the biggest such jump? 0.130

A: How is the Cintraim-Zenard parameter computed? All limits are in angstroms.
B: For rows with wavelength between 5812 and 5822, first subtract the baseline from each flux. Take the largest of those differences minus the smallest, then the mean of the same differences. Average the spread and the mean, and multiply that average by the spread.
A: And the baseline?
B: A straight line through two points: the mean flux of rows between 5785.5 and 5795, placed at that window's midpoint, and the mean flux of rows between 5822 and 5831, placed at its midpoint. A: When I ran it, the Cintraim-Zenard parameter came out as 0.33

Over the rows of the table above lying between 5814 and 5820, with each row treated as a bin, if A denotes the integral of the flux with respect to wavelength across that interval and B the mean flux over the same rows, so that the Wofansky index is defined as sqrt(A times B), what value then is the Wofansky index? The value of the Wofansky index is 13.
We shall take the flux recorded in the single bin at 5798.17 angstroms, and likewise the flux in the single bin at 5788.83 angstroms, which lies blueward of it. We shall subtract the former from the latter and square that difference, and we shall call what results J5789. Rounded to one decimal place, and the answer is 0.4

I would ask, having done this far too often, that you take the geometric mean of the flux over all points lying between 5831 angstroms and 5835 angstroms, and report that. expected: 6.6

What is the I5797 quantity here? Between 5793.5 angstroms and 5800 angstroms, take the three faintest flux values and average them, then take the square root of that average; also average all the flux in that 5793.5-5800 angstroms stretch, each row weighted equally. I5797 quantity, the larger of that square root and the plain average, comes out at 6.30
